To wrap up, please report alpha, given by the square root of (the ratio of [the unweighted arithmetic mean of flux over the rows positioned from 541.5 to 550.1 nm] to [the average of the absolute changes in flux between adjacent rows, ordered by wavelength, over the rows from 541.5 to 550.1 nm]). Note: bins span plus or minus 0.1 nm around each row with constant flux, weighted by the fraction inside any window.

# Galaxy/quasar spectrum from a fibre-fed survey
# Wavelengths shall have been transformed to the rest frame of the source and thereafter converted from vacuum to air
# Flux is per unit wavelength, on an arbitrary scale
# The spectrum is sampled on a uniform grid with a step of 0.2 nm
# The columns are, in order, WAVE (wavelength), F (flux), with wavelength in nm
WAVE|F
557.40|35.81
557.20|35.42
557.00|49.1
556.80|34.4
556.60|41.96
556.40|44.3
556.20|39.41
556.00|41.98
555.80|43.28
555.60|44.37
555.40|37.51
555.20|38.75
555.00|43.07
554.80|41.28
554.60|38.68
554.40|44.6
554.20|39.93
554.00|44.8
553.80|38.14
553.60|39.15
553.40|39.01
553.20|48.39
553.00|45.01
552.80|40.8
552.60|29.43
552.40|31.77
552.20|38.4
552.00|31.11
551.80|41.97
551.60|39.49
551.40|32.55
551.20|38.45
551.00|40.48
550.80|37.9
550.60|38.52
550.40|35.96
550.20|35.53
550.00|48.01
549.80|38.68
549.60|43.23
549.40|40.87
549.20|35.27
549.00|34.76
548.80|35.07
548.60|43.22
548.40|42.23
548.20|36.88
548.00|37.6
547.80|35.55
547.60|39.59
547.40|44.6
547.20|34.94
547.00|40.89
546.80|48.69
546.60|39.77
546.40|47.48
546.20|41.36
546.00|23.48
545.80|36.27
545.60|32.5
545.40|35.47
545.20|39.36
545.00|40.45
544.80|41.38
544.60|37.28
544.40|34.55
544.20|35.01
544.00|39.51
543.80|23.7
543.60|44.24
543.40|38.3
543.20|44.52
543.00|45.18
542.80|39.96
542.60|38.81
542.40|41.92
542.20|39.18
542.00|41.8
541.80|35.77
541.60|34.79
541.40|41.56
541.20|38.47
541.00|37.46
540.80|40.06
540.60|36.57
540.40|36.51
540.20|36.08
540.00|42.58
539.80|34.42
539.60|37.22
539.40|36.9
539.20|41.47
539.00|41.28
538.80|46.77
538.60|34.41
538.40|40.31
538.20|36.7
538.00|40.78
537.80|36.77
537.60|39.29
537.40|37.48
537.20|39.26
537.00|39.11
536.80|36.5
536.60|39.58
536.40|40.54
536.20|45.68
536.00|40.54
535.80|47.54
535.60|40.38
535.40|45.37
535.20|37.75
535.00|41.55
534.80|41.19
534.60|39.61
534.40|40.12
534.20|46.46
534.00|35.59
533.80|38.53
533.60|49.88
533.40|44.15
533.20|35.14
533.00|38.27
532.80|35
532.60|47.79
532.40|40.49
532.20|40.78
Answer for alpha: 2.72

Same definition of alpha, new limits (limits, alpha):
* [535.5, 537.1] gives 3.05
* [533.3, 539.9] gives 3.07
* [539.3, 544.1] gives 2.89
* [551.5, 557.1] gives 2.87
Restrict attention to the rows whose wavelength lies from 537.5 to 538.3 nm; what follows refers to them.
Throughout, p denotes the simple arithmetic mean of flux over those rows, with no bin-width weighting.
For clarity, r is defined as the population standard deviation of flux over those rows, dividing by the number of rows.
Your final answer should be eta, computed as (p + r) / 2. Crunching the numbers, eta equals 20.1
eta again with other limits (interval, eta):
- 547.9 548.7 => 21.4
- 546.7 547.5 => 23.7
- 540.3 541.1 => 19.5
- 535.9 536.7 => 22.0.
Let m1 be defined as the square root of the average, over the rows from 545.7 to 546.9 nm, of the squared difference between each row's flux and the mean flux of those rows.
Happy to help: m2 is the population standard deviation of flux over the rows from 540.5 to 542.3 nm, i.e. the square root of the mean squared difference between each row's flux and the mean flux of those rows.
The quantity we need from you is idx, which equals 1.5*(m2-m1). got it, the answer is -9.0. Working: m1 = 8.4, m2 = 2.3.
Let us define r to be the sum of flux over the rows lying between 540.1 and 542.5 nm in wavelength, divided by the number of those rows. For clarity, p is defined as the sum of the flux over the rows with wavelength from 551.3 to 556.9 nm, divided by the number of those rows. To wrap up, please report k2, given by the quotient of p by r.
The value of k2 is 1.04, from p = 39.8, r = 38.3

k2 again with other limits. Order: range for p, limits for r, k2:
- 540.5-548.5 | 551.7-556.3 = 0.97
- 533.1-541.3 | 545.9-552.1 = 1.03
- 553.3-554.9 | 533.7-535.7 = 1.00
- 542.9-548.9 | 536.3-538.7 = 1.01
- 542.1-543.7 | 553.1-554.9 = 1.00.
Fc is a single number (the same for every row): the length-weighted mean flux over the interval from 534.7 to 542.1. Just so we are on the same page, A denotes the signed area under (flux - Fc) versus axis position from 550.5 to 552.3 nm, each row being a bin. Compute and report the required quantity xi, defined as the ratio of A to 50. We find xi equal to -0.07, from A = -3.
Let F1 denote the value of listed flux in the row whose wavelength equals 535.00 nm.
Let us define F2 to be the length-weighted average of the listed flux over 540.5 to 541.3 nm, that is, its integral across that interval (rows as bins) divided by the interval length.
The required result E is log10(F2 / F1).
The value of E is -0.037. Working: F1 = 41.55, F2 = 38.1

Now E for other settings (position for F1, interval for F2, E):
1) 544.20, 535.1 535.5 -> 0.074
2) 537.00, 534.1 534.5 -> 0.044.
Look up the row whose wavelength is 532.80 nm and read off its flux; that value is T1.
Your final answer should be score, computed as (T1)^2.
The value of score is 1225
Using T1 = 35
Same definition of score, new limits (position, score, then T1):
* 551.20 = 1478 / 38.45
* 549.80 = 1496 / 38.68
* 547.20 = 1221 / 34.94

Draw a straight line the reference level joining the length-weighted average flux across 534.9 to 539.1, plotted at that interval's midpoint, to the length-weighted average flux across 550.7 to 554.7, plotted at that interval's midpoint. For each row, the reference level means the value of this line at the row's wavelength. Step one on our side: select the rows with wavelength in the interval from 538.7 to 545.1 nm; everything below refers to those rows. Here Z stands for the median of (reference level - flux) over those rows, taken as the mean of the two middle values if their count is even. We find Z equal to 0.90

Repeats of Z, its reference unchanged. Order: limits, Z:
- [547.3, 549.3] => 2.16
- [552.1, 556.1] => -1.43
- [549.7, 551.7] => 0.67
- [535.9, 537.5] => 0.95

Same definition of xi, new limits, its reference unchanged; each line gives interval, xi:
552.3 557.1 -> 0.13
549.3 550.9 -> 0.01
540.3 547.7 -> -0.12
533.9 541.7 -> 0.02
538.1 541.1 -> -0.05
